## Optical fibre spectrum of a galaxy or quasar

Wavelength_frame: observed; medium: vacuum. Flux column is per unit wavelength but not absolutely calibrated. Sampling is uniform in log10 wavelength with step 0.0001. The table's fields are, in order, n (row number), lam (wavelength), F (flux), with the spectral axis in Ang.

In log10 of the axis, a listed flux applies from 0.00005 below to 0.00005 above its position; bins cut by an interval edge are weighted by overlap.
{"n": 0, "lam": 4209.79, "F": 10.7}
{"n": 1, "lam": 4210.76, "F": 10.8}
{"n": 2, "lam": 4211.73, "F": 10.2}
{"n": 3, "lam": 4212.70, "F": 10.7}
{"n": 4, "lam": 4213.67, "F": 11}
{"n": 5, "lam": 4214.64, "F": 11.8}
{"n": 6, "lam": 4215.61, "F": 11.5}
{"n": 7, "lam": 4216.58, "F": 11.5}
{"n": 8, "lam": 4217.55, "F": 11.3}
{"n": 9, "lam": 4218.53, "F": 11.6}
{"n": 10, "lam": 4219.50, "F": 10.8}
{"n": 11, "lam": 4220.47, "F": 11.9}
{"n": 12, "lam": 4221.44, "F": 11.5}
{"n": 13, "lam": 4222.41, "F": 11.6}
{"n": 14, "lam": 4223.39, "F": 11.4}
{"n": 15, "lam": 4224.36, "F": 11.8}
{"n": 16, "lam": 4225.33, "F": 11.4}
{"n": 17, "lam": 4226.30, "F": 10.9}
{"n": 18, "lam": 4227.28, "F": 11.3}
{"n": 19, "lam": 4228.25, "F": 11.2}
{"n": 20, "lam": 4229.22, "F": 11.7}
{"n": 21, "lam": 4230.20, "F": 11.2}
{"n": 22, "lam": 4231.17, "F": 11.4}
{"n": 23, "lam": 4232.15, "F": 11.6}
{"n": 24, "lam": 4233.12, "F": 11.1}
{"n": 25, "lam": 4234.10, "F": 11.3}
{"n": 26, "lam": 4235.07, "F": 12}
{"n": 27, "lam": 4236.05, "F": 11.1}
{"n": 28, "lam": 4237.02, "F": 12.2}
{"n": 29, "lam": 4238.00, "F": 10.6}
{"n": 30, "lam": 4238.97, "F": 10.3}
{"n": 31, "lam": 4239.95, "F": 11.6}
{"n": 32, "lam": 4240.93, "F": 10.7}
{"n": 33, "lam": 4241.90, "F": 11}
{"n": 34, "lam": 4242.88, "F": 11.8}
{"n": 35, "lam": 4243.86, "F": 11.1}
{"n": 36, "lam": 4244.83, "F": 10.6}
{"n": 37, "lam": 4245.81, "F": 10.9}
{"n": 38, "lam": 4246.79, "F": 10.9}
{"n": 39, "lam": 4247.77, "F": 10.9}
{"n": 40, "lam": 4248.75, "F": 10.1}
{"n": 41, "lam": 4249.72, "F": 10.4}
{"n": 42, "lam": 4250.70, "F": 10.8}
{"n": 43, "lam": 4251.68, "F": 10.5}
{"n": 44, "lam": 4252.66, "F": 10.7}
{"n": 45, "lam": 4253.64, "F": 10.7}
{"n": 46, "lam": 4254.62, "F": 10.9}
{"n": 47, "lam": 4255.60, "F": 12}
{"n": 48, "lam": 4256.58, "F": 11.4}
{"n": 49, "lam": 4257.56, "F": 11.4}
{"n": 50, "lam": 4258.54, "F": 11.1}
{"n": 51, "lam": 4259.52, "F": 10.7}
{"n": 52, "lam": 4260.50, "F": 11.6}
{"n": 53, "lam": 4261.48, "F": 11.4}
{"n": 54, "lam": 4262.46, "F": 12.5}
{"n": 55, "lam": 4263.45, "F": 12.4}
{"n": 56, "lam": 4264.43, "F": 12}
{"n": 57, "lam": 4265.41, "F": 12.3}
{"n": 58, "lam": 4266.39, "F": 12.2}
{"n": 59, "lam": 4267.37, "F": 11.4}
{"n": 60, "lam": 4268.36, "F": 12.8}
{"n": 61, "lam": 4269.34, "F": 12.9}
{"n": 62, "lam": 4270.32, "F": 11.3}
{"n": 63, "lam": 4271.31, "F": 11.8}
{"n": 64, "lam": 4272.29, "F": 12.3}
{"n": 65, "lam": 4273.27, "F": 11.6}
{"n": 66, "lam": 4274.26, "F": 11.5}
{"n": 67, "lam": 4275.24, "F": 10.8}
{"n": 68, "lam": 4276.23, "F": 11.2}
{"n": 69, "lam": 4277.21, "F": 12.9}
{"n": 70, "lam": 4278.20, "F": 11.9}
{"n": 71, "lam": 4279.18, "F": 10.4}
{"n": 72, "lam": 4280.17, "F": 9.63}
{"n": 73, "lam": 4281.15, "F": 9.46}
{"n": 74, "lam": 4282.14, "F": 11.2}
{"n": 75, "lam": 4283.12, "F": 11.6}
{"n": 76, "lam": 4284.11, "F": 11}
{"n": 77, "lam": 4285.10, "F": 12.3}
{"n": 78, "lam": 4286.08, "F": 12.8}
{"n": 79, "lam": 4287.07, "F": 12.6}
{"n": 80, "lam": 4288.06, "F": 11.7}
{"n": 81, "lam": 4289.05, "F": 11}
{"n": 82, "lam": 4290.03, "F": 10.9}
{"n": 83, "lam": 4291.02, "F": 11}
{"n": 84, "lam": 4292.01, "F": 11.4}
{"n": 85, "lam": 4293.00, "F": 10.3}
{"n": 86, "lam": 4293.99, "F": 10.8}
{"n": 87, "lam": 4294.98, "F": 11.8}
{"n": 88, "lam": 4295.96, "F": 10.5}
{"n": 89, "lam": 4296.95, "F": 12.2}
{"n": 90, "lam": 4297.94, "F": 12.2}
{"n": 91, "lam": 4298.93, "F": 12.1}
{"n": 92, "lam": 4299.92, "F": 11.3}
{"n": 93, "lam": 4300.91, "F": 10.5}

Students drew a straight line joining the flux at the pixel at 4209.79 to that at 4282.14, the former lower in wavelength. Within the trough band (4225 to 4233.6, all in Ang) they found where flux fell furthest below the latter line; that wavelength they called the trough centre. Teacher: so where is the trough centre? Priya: 4226.30 Ang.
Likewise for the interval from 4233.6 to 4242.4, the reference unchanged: 4238.97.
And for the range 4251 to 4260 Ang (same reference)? 4251.68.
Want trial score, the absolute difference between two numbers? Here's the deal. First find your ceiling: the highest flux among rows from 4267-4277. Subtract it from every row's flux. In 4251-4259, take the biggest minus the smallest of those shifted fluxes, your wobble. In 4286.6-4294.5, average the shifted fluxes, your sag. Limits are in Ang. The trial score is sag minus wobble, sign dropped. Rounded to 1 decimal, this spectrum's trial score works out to 3.2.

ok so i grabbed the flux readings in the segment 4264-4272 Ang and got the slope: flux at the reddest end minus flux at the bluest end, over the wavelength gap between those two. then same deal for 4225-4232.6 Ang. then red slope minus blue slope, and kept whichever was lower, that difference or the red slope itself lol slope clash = -0.1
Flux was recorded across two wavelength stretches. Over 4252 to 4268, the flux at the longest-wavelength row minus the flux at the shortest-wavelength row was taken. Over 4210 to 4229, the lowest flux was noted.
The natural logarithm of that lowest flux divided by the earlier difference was 2.7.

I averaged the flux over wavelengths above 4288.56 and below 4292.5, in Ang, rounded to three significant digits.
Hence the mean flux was 11.1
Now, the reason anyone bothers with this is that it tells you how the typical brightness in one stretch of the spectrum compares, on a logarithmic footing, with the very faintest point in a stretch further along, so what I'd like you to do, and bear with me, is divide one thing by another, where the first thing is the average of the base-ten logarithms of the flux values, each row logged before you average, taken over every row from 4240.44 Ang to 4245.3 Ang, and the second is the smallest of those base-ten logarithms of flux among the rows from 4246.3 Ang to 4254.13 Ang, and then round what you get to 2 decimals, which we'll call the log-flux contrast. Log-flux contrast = 1.04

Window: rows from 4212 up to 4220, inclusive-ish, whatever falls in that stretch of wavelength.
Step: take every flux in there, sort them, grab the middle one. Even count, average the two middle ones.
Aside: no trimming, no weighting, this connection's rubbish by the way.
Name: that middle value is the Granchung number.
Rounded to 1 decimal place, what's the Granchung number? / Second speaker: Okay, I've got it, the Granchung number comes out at 11.4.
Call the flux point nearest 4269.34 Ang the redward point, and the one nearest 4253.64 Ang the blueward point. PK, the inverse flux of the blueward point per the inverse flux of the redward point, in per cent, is 121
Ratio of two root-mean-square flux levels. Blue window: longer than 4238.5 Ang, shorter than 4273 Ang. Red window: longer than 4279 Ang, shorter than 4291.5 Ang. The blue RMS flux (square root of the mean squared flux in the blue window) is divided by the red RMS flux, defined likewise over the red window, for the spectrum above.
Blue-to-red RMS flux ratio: 1.01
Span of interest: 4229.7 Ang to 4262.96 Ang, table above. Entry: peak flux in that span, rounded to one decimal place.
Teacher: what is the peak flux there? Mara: 12.5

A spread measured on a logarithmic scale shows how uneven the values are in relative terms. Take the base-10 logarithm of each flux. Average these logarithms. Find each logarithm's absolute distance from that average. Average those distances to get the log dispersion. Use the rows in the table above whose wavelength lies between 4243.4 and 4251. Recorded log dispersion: 0.011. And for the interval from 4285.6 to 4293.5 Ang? 0.025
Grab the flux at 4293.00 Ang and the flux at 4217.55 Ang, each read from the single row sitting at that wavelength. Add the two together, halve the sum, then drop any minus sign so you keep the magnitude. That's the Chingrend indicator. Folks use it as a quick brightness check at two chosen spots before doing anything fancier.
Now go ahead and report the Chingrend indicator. 10.8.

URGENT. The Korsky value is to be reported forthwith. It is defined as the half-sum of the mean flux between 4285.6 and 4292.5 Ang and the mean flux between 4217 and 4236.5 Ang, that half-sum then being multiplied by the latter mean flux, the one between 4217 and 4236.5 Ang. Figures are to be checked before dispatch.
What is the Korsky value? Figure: 131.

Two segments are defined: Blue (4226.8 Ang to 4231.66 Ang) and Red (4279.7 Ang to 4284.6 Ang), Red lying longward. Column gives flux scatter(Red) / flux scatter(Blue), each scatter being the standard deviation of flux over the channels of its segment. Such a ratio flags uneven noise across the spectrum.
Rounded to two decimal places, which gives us 4.67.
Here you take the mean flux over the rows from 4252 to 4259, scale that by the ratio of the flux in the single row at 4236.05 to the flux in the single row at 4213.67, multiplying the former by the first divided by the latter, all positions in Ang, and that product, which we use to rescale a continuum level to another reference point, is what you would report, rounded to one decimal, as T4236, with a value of 11.3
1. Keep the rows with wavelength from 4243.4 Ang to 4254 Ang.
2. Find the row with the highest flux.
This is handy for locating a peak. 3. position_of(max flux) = 4243.86 Ang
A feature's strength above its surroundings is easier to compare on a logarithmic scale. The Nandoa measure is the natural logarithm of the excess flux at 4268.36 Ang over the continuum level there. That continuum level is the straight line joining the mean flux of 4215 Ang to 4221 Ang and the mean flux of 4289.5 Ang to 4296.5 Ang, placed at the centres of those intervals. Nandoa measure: 0.5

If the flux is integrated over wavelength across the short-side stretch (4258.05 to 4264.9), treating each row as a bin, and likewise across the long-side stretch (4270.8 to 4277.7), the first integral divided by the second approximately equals 0.99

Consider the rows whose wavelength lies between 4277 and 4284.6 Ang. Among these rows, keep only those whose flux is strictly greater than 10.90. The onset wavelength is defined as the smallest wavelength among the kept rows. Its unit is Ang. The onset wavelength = 4277.21 Ang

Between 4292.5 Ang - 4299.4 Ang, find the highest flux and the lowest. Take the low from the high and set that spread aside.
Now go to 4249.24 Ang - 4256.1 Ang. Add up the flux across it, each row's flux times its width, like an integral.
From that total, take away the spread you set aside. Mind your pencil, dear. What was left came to 73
